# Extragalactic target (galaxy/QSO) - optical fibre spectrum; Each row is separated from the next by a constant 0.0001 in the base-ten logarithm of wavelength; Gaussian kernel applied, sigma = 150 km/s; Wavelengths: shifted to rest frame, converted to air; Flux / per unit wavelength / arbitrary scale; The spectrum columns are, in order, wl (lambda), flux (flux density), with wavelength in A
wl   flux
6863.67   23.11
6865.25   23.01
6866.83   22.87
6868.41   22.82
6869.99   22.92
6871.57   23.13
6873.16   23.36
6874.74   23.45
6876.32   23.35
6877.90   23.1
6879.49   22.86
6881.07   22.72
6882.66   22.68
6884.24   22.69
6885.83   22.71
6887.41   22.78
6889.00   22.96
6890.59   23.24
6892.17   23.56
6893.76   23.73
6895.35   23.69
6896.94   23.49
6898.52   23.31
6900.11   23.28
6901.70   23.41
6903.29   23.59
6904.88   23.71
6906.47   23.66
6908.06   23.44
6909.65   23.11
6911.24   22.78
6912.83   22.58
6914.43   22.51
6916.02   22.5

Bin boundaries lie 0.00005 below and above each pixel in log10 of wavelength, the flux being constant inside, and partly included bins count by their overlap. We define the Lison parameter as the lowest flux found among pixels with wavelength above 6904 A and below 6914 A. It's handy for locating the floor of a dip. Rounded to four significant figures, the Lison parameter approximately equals 22.58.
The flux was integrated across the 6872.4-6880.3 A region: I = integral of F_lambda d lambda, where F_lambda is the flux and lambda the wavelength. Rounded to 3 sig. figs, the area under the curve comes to 184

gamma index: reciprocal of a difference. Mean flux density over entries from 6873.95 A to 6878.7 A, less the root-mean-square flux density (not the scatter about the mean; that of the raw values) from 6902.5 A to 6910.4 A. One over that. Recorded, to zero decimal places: -5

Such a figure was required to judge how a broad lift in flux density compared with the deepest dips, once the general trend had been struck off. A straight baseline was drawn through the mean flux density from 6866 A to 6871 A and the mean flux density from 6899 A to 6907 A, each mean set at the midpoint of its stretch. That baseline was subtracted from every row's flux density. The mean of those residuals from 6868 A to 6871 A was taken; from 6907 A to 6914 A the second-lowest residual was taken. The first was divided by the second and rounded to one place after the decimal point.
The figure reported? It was 0.0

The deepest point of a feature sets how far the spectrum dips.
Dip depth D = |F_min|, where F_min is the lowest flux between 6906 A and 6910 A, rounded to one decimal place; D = 23.1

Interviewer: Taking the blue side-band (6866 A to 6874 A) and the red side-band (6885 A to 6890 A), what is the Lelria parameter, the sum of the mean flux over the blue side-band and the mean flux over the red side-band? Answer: 45.8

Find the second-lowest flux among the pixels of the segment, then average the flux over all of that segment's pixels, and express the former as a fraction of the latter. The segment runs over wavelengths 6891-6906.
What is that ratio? 0.991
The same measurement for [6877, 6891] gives 0.993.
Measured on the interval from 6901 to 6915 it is 0.973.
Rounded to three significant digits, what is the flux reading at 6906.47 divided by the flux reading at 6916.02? 1.05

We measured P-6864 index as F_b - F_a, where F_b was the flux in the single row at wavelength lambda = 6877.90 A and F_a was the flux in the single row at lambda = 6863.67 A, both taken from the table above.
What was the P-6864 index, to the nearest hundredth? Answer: -0.01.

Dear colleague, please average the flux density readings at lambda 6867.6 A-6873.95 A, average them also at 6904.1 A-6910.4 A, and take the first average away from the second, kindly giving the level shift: 0.4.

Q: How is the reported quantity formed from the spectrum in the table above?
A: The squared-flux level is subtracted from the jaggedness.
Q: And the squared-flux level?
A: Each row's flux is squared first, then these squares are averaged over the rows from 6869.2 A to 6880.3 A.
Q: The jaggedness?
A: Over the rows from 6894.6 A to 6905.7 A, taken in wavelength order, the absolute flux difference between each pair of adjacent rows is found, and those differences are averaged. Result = -537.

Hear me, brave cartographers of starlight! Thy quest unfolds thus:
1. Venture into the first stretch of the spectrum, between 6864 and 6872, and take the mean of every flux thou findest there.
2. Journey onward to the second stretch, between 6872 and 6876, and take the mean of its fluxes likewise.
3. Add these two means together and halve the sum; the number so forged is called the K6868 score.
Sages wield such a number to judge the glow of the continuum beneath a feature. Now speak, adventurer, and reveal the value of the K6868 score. 23.2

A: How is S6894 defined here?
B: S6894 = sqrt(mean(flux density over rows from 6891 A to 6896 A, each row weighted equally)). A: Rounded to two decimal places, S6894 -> 4.86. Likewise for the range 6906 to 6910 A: 4.84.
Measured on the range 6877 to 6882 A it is 4.78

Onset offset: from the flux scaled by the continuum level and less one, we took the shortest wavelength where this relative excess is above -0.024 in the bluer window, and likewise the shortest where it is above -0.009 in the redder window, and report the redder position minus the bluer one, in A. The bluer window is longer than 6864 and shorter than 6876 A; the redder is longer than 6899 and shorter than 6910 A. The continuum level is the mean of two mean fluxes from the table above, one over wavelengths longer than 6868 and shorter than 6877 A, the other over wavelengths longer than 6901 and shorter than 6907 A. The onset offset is 34.9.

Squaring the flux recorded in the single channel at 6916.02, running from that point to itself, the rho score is 506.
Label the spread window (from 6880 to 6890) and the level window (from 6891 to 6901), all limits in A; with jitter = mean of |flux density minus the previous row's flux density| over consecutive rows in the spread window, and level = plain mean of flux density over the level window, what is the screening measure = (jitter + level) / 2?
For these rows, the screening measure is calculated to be 11.8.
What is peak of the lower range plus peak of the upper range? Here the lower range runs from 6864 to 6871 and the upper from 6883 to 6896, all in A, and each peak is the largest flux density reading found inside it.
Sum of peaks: 46.7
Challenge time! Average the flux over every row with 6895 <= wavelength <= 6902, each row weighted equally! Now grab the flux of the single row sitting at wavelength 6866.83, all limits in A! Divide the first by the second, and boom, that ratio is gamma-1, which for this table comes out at 1.02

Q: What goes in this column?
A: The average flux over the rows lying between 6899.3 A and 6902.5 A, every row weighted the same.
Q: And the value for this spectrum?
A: 23.3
